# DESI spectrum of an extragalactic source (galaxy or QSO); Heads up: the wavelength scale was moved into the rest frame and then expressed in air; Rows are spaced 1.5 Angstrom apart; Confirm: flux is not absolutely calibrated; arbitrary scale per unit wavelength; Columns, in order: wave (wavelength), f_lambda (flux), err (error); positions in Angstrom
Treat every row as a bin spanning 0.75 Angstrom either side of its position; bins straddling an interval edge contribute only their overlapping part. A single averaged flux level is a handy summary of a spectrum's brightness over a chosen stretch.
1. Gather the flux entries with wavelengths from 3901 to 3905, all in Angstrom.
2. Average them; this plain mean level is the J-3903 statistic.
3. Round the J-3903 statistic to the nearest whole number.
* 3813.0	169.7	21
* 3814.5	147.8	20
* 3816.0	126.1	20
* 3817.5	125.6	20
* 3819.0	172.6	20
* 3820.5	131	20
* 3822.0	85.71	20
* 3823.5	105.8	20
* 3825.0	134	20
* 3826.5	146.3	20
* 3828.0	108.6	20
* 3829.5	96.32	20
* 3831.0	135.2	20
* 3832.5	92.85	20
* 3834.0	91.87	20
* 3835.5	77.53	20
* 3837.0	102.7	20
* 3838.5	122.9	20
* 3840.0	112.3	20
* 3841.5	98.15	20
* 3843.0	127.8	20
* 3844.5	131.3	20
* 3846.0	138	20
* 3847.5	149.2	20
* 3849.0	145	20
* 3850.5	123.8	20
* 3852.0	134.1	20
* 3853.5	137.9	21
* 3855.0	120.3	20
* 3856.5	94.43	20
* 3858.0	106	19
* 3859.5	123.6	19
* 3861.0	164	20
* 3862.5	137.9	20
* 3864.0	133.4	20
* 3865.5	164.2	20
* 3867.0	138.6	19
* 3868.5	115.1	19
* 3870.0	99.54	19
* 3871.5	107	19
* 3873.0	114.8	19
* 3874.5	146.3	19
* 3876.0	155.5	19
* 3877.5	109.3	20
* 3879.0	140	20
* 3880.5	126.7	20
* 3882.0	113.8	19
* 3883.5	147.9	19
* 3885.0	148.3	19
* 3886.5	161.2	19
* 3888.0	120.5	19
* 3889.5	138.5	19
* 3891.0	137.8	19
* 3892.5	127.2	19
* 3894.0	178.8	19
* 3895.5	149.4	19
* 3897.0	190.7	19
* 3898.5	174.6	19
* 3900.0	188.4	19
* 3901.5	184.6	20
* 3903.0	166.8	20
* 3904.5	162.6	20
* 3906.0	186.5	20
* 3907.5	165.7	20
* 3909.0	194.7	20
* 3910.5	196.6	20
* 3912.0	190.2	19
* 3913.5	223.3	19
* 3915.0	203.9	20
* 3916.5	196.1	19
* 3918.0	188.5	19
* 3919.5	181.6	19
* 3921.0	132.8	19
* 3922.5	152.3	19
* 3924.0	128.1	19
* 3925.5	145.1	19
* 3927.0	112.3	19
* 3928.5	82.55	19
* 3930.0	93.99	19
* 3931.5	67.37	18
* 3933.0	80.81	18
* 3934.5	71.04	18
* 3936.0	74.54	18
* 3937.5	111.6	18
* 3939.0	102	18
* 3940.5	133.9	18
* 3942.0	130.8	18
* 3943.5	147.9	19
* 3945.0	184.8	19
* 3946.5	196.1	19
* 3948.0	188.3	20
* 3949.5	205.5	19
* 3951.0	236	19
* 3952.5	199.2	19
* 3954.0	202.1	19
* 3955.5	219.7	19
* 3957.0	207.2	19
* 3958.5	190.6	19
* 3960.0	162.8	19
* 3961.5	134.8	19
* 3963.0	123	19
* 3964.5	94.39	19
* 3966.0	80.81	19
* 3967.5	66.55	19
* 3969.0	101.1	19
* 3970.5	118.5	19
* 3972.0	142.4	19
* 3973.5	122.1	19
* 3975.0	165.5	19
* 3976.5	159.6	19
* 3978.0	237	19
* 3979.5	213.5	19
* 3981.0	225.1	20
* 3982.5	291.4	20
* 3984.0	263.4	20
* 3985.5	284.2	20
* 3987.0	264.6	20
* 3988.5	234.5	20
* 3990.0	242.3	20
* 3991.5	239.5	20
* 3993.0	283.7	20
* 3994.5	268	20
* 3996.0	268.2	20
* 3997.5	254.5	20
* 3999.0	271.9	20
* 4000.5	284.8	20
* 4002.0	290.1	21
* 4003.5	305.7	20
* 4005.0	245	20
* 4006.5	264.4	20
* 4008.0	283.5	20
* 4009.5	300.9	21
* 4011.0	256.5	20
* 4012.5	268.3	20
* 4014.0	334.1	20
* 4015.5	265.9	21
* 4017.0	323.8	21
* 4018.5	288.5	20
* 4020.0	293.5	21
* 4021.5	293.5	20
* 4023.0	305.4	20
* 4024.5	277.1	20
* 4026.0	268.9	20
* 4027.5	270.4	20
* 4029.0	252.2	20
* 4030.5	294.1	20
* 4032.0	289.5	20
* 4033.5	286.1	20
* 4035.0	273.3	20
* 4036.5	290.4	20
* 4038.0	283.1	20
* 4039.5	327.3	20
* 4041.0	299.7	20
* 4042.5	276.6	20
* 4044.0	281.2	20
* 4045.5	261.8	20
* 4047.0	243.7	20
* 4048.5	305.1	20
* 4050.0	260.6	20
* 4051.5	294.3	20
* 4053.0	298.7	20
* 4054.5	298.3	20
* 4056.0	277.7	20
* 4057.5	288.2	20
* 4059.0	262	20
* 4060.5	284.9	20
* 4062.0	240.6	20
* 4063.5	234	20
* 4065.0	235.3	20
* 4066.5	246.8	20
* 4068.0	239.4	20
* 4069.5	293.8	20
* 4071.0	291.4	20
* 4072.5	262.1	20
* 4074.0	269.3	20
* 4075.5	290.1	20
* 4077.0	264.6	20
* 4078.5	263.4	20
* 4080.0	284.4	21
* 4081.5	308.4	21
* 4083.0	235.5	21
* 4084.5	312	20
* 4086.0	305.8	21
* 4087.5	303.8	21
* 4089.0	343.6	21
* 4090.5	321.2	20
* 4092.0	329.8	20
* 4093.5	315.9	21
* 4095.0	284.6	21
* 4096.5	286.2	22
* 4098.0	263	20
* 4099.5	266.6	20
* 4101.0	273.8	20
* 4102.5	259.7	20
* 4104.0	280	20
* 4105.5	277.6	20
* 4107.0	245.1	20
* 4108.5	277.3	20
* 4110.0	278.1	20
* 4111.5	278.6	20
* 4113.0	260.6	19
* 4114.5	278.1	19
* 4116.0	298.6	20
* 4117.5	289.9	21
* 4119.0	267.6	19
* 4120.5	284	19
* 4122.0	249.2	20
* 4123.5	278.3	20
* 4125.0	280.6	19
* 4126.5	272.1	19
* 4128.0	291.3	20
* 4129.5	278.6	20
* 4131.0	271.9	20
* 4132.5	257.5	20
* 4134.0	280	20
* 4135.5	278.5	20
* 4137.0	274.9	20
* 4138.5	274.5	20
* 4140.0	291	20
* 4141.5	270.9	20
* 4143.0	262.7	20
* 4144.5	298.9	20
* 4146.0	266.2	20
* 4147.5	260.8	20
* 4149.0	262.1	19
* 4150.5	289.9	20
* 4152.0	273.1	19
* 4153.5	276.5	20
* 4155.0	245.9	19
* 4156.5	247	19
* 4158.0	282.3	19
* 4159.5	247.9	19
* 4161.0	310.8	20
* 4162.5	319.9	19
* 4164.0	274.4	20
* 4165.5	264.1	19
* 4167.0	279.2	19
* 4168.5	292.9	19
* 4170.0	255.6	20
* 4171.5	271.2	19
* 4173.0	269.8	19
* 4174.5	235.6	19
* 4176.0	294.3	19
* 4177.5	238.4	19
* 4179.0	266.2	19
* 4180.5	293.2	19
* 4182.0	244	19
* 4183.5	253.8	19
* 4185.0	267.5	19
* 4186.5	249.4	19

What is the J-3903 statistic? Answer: 171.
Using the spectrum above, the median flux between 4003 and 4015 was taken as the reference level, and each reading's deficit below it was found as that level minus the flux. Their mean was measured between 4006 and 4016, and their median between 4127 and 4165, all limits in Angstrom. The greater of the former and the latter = 1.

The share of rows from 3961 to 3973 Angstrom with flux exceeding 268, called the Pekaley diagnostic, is 0.0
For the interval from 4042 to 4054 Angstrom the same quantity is 0.6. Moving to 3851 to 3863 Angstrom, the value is 0.0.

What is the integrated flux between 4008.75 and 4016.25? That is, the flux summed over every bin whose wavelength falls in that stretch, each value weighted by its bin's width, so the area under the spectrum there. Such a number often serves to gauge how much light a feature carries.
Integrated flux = 2139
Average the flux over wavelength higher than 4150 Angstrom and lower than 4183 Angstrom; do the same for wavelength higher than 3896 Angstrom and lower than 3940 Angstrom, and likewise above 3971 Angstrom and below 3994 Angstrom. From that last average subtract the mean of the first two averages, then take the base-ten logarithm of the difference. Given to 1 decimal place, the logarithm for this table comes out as 1.1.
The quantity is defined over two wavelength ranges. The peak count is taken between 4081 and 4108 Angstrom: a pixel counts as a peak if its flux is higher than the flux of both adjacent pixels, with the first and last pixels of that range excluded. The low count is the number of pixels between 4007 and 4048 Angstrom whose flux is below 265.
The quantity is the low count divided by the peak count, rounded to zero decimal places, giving 1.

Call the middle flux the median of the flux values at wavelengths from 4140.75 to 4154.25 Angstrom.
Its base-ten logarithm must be 2.43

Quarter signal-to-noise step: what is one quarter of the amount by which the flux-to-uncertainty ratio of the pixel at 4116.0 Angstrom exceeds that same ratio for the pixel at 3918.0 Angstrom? 1.3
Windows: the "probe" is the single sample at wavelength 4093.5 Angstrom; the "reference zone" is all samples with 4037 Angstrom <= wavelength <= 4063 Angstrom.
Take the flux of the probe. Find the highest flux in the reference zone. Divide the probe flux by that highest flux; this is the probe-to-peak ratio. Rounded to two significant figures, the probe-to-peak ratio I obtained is 0.97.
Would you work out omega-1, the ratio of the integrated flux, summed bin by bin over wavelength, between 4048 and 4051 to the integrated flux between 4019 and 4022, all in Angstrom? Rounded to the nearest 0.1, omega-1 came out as 1.0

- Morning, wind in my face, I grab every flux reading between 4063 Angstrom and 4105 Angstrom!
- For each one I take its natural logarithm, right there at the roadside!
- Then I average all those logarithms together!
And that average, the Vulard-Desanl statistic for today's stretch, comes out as 5.63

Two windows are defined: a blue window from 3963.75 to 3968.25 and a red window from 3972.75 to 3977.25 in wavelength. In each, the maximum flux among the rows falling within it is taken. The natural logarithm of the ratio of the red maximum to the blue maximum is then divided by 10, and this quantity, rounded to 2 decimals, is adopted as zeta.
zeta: 0.06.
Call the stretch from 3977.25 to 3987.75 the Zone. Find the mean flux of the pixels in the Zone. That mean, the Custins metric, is 254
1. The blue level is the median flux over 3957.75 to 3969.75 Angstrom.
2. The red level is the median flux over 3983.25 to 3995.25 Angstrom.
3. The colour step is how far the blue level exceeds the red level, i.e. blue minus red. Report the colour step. -152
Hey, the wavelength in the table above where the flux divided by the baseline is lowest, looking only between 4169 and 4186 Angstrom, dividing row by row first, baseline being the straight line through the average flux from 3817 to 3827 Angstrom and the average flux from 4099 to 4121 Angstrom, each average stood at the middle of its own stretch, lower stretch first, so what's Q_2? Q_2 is 4174.5 Angstrom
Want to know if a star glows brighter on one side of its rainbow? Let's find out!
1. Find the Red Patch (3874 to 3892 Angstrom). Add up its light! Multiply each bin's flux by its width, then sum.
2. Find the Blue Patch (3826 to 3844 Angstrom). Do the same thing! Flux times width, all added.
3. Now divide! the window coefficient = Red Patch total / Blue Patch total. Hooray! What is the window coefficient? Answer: 1.3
